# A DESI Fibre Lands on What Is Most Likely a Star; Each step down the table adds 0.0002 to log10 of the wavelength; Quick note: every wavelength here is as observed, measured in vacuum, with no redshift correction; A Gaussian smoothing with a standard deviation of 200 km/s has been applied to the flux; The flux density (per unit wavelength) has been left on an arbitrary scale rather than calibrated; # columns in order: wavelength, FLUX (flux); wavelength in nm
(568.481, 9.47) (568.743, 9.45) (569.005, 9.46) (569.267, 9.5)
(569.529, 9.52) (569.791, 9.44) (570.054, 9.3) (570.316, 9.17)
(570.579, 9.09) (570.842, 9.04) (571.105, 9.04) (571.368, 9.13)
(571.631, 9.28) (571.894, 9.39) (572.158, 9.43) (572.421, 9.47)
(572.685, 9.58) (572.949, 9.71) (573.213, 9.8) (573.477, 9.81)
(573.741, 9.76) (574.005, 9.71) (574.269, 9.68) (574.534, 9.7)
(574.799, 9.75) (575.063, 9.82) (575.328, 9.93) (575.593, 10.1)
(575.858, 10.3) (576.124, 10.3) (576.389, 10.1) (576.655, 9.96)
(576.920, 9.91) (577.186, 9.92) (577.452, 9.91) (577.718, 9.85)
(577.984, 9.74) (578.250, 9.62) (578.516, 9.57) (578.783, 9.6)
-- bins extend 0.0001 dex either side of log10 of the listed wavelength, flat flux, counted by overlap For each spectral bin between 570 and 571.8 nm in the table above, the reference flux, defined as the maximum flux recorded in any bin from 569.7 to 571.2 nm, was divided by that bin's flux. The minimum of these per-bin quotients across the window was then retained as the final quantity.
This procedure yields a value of 1.02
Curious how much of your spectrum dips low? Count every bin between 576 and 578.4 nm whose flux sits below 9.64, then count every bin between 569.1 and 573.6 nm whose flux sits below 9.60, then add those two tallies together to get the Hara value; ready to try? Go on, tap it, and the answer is 15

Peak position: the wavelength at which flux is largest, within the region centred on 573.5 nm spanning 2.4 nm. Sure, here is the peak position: 573.477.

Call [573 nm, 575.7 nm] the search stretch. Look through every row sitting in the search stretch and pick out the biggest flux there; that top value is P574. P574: 10.1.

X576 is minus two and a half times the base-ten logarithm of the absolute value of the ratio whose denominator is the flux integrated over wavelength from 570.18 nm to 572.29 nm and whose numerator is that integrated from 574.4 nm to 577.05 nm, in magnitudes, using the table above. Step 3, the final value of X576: -0.34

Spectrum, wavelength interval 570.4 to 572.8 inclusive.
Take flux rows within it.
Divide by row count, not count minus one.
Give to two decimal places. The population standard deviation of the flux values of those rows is 0.19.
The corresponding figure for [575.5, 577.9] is 0.16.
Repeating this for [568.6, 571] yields 0.18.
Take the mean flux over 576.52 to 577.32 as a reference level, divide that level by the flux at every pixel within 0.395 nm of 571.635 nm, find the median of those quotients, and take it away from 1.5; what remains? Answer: 0.43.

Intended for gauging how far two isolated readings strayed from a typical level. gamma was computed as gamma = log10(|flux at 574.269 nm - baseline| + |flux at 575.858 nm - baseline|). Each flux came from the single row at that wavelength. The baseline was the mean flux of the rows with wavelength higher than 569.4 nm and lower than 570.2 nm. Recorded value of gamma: 0.1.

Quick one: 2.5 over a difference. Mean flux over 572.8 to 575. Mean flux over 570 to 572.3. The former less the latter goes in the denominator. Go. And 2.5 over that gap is 4.7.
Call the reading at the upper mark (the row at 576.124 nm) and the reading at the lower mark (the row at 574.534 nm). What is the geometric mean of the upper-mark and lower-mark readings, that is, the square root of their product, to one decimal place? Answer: 10.0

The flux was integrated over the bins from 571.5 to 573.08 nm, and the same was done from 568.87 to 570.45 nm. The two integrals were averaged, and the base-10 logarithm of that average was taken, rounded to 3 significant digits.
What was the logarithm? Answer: 1.17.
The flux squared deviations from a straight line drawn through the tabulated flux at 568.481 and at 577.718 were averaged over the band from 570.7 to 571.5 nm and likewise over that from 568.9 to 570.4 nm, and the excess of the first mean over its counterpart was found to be 0.23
